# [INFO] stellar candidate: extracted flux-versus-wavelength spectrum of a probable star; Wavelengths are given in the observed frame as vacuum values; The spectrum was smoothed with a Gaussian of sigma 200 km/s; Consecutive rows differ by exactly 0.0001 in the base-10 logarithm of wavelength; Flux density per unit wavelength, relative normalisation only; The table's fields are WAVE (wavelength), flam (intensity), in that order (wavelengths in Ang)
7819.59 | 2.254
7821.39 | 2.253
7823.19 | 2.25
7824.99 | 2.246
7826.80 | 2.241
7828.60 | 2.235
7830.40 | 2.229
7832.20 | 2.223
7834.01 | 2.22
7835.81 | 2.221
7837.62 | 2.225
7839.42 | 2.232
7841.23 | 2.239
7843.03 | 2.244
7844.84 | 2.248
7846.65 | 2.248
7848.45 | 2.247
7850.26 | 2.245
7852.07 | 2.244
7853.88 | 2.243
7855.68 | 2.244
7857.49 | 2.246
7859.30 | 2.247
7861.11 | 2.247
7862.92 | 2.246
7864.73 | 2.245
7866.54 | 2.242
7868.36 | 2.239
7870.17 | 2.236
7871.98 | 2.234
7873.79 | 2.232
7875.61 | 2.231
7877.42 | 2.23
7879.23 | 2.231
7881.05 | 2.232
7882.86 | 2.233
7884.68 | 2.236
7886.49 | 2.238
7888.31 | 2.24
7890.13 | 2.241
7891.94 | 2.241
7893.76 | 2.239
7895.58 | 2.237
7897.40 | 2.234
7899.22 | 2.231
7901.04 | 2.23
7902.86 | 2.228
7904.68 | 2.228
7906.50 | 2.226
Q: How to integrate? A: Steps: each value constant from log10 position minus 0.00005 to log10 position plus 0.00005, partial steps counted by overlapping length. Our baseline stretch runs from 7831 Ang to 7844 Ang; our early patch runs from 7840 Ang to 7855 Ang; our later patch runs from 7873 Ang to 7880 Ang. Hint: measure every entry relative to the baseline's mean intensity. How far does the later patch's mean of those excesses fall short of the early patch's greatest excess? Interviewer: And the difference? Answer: 0.017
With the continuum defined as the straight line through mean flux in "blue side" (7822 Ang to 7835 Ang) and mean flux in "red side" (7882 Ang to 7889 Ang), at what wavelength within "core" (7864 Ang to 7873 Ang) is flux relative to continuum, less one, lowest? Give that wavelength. 7871.98 Ang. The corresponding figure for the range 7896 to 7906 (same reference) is 7904.68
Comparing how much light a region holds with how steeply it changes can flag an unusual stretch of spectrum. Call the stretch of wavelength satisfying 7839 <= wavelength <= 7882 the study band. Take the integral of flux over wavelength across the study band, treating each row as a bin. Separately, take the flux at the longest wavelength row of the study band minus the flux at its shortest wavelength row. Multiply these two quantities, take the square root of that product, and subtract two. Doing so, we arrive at -2.0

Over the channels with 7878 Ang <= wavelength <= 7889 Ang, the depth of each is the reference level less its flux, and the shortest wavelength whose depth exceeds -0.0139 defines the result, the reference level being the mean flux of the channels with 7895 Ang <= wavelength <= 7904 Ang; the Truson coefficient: 7879.23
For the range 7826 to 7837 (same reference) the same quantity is 7826.80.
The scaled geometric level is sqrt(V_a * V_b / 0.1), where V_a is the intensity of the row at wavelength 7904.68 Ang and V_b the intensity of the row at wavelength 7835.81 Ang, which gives 7.03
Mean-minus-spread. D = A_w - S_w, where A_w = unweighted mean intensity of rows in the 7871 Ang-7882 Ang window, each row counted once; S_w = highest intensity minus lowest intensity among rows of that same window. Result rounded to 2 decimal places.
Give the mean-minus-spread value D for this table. 2.23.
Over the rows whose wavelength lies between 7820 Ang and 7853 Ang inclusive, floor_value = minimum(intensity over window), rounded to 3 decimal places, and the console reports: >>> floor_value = 2.220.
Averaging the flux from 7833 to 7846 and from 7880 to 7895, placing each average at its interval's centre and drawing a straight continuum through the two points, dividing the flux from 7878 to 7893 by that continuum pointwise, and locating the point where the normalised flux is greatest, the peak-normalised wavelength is 7890.13 Ang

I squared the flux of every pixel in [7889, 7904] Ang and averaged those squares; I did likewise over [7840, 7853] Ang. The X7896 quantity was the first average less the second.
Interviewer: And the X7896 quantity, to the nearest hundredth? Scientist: -0.04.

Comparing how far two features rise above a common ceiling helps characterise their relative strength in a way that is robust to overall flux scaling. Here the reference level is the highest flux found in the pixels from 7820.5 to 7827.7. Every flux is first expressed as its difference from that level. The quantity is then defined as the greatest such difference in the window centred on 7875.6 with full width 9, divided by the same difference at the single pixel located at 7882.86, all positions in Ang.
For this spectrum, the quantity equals 0.95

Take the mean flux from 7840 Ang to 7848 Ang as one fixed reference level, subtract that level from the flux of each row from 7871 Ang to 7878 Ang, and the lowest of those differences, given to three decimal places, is -0.015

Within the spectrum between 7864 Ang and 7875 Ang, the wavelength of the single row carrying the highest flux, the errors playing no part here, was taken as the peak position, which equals 7864.73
